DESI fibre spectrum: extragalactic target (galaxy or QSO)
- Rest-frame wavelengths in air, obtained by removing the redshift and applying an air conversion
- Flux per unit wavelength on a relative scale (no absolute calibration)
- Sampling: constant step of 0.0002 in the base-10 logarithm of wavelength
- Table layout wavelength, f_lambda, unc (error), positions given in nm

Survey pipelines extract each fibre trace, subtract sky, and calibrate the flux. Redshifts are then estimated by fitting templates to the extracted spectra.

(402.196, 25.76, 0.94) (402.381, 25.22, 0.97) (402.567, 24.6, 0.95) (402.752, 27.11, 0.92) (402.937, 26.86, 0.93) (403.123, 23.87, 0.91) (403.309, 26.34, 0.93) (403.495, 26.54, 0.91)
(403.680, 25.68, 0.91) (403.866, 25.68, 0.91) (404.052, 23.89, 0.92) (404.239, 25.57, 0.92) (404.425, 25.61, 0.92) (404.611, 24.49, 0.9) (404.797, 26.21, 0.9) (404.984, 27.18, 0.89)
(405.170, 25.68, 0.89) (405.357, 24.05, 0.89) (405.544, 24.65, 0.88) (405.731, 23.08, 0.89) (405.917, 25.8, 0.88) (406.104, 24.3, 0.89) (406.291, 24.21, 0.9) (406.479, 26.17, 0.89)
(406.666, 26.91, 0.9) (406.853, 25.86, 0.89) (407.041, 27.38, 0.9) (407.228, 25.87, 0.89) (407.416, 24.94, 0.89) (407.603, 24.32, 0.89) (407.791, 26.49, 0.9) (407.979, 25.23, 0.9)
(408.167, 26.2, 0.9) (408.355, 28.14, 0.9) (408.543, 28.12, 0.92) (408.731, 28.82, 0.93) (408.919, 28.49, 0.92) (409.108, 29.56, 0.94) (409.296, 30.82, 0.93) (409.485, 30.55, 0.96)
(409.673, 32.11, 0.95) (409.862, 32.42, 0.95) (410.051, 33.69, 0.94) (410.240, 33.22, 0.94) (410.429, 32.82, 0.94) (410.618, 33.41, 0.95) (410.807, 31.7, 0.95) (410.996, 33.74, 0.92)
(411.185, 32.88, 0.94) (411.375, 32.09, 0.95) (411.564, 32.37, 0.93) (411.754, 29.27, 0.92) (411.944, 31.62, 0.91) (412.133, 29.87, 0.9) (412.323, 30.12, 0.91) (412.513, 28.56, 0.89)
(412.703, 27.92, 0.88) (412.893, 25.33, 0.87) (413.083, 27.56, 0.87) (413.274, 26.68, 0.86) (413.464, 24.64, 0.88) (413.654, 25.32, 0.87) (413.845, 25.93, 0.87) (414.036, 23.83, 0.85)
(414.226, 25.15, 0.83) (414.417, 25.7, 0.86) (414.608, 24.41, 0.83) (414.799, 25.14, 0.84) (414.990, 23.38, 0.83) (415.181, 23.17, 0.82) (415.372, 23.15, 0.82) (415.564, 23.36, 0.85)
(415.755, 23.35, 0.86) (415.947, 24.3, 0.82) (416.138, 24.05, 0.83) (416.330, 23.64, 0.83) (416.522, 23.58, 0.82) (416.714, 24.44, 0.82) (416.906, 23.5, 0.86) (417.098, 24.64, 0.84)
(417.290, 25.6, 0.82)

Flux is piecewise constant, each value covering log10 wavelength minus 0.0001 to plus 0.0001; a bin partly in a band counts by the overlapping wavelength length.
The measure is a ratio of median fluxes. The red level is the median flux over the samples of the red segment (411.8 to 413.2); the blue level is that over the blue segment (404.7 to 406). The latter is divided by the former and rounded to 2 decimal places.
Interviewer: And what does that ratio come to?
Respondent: 0.90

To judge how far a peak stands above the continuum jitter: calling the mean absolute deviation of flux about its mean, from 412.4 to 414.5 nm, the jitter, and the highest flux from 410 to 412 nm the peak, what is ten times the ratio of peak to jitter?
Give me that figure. 286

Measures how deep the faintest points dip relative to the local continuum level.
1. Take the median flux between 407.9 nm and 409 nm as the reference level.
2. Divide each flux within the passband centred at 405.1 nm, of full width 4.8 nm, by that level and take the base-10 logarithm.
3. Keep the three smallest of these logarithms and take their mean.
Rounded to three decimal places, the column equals -0.076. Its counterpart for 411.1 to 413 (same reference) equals -0.014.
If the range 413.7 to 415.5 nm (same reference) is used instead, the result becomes -0.083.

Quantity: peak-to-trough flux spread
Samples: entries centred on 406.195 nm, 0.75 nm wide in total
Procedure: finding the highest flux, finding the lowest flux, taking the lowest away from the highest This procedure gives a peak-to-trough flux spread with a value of 2.0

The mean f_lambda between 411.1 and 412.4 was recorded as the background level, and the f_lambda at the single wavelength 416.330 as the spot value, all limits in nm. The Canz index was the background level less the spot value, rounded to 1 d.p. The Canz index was 7.5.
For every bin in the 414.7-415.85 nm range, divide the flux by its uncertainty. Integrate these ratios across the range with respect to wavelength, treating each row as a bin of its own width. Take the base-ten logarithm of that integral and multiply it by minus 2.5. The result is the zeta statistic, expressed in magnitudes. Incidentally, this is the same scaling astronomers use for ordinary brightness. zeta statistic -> -3.78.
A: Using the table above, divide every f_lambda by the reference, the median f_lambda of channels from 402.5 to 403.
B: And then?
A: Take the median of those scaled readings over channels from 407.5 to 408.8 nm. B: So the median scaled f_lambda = 0.99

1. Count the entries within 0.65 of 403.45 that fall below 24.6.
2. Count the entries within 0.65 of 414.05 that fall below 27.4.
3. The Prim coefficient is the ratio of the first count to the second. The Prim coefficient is 0.29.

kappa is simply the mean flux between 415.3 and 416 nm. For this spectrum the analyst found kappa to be 23.5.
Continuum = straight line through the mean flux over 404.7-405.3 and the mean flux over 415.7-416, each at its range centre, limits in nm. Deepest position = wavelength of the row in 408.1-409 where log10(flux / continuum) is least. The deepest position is 408.167 nm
